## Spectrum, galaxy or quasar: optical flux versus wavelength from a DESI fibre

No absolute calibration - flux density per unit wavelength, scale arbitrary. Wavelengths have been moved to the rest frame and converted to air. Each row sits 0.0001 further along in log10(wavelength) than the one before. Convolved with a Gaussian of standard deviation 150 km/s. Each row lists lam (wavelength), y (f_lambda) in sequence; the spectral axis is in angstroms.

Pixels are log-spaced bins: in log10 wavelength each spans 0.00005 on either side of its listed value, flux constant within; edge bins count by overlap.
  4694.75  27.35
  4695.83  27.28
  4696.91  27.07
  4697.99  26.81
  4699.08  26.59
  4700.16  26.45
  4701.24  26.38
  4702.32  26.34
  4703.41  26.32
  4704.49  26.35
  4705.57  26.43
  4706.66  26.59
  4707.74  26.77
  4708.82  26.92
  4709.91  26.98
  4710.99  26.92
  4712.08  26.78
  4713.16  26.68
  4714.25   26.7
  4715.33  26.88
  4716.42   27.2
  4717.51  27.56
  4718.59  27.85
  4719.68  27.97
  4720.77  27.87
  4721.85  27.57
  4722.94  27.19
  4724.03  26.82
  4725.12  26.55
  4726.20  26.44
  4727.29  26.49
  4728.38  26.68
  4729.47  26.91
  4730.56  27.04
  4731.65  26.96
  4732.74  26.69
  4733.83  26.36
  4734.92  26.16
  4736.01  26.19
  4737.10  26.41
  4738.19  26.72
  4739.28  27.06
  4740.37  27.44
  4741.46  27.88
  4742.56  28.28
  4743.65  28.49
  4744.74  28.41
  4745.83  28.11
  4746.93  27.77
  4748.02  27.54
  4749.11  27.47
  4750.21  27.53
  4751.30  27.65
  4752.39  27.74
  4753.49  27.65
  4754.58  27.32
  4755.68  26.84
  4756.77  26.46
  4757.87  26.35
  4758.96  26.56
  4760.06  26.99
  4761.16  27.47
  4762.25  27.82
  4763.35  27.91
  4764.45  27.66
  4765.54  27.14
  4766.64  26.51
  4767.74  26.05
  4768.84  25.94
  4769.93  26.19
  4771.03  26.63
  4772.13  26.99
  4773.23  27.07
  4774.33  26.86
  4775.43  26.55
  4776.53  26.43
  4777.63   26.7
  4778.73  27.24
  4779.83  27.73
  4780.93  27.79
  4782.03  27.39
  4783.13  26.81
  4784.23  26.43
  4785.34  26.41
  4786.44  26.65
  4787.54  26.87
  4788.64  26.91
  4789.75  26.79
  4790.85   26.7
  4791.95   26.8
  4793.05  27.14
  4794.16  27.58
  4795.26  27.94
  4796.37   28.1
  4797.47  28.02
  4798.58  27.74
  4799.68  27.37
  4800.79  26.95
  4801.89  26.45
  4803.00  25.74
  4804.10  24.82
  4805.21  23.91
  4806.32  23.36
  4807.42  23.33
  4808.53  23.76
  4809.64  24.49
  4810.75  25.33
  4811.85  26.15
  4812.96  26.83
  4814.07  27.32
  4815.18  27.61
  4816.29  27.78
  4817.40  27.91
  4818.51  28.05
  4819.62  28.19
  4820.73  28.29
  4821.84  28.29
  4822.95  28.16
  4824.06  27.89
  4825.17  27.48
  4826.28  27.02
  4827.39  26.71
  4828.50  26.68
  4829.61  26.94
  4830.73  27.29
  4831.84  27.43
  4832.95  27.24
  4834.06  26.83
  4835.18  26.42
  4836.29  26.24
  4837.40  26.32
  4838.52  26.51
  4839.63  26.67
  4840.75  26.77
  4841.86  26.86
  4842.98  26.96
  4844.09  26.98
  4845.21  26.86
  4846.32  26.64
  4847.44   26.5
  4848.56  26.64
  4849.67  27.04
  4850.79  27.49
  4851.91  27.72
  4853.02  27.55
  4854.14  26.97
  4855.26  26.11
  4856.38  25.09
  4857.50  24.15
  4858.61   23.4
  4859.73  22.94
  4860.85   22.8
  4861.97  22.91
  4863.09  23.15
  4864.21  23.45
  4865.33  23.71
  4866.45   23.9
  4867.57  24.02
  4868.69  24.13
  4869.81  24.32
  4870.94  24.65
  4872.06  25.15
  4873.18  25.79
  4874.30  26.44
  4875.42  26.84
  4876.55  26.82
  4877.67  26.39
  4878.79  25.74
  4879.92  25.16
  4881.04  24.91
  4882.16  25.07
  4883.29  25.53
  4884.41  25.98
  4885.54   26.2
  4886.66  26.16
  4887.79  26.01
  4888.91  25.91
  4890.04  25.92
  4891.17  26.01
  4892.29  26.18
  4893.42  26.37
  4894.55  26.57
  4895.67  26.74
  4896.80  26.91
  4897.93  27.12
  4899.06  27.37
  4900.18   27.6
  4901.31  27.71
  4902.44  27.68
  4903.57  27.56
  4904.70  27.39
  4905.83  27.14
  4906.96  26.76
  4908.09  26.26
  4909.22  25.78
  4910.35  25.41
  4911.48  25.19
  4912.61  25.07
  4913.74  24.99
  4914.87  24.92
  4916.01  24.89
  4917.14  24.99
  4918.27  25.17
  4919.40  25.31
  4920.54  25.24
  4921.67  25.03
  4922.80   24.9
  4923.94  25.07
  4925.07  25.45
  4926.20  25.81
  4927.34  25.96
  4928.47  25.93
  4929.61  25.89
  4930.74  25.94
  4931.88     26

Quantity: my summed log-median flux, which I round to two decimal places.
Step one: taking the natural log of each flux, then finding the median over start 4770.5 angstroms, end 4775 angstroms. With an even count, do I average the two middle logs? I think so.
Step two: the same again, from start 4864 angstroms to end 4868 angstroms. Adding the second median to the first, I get 6.46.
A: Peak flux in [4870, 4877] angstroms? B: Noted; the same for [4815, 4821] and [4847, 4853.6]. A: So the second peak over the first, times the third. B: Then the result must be 29.2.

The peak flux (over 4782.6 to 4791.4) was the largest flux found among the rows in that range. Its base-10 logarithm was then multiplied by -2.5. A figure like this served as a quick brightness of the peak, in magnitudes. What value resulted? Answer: -3.57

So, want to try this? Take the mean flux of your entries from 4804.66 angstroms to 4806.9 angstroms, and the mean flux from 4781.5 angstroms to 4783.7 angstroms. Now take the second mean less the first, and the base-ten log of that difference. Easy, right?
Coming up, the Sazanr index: 0.54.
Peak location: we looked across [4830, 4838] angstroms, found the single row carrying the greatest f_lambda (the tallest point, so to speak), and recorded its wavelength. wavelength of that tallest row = 4831.84 angstroms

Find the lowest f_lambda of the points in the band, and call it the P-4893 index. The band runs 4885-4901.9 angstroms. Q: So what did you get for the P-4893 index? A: 25.91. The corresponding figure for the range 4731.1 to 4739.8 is 26.16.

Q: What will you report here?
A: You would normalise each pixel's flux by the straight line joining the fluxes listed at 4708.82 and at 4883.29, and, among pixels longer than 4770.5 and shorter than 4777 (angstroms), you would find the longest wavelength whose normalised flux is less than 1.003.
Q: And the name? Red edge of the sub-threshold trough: 4776.53 angstroms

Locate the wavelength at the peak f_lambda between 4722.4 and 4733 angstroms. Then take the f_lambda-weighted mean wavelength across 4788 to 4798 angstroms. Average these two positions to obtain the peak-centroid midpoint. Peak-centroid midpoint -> 4758.0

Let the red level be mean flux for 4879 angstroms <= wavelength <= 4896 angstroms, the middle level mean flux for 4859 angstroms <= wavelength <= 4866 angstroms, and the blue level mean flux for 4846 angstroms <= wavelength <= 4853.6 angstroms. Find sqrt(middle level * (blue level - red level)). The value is 5.2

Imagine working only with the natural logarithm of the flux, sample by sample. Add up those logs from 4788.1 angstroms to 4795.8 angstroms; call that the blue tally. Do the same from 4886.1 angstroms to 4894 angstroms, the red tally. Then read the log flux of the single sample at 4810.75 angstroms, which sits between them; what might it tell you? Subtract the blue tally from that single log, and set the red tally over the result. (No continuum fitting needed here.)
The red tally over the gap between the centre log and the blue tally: -1.15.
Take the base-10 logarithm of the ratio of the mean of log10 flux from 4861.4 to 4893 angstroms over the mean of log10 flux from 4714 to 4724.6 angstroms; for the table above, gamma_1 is -0.0109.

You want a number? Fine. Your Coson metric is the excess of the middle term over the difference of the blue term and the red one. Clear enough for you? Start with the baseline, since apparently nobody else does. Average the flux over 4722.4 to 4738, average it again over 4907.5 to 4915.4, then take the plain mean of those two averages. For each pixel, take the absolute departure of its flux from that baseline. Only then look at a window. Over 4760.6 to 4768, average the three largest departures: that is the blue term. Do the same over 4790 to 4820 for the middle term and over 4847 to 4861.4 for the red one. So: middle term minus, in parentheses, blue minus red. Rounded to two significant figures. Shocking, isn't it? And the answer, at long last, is 3.7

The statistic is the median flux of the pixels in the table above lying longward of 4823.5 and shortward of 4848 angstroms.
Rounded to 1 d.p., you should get 26.8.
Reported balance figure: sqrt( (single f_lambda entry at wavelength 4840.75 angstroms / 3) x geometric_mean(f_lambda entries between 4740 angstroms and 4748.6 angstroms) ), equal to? 15.8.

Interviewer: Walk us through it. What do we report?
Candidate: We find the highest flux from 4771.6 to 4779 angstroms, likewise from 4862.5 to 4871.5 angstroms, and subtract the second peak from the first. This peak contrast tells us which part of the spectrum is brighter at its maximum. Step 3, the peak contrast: 2.59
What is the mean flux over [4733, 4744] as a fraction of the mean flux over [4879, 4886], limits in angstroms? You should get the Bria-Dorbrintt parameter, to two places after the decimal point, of 1.06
